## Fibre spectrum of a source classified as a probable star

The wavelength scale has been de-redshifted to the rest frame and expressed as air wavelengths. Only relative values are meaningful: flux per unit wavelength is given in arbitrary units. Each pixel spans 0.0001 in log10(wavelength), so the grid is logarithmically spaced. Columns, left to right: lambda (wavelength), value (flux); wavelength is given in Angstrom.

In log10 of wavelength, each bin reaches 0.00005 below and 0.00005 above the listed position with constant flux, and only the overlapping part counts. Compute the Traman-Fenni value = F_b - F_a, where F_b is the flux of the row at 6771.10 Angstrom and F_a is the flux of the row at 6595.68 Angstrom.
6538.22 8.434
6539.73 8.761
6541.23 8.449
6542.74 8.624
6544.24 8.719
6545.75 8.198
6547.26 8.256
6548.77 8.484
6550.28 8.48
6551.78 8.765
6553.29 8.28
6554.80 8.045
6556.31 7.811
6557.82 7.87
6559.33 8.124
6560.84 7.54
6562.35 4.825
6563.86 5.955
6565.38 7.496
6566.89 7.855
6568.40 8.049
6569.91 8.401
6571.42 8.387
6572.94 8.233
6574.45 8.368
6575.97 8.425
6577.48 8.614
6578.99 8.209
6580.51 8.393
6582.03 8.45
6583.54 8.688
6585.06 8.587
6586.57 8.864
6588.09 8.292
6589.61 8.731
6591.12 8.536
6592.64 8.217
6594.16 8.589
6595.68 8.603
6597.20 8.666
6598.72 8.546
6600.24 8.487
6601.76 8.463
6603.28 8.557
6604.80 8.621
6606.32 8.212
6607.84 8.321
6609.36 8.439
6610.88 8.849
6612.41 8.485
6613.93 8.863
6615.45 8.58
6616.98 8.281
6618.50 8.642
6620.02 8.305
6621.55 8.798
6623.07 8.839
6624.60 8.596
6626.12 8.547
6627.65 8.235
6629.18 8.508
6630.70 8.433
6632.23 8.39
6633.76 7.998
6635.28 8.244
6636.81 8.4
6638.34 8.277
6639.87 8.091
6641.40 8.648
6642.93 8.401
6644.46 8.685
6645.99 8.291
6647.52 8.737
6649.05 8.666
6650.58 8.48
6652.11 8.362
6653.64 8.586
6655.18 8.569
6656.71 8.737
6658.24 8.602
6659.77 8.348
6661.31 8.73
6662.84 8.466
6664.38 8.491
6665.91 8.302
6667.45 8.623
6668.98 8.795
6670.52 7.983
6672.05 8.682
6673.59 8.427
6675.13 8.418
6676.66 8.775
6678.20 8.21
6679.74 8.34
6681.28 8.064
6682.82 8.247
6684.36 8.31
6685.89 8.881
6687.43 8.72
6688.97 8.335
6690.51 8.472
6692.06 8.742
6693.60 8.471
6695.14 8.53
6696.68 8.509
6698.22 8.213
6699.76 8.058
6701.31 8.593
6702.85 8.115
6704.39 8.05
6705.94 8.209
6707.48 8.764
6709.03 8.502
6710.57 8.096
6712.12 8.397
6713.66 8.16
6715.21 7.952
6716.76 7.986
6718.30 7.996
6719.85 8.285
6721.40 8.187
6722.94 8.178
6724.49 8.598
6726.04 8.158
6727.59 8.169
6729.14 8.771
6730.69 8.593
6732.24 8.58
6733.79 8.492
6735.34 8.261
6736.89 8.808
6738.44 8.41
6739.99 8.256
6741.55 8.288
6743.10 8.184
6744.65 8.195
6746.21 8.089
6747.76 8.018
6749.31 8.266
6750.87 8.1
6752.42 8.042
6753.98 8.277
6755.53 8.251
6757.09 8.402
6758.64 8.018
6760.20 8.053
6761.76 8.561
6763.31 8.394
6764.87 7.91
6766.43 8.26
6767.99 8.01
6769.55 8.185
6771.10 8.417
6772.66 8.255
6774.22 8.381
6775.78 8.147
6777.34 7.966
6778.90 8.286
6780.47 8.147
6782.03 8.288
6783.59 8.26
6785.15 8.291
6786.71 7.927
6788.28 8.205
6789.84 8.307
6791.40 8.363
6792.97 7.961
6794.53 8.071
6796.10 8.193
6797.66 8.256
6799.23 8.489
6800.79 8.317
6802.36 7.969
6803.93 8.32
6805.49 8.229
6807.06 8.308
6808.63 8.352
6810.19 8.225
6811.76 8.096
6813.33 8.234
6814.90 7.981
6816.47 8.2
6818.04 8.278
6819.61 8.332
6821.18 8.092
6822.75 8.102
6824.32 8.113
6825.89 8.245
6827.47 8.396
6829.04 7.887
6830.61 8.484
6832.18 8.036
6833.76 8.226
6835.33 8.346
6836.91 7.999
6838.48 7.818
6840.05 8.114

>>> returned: -0.2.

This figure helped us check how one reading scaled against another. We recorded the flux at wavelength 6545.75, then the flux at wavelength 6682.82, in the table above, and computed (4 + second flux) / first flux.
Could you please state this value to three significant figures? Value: 1.49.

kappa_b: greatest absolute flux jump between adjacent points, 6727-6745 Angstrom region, 0.60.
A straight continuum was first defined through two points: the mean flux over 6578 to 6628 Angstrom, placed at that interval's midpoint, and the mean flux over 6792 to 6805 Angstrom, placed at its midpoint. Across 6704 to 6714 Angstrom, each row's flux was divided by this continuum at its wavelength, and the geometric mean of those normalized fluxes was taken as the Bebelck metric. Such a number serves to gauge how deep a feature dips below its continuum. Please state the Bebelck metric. 0.99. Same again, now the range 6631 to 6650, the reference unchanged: 0.99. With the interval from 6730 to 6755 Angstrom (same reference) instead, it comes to 1.00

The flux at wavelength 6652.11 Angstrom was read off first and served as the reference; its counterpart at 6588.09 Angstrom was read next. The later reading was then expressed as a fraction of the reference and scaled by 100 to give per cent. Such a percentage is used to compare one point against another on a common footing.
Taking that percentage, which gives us 99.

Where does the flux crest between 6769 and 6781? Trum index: 6771.10 Angstrom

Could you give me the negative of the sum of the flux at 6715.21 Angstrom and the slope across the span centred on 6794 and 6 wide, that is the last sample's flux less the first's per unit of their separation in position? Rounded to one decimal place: -7.9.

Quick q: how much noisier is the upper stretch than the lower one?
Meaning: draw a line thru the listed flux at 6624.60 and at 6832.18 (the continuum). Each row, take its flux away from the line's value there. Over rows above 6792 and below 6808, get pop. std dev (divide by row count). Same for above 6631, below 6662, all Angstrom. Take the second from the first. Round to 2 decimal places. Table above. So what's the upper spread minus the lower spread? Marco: -0.06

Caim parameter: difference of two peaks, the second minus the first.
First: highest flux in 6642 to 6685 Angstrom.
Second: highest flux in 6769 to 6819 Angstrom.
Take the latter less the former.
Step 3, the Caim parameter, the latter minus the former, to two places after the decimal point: -0.31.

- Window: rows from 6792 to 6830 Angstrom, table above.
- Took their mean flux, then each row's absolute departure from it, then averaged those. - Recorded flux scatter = 0.123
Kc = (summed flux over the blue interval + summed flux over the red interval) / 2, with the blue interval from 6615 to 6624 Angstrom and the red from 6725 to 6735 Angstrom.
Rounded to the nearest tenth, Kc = 51.1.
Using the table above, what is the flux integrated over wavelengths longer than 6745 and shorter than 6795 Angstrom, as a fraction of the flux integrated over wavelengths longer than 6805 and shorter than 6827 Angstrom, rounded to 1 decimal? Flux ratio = 2.3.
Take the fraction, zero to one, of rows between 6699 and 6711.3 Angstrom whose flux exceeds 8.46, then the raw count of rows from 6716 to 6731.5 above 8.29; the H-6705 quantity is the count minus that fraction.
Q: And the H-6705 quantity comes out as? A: 2.6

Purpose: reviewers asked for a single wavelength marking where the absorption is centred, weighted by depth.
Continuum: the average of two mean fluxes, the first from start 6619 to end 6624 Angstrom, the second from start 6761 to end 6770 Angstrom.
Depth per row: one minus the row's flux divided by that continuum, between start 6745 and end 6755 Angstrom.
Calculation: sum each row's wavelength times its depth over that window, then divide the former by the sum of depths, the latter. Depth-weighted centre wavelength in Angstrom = 6749.7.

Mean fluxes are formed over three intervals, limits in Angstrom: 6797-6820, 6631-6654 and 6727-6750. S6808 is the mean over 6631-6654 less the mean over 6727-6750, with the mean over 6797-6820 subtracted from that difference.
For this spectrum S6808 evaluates -8.18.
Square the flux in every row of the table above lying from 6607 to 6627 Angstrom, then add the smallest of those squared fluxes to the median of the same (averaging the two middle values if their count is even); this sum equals 142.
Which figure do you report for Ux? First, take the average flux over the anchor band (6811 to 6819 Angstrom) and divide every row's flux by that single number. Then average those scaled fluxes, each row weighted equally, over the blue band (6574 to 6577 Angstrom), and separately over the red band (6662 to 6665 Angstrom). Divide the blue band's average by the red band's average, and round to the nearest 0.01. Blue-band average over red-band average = 0.99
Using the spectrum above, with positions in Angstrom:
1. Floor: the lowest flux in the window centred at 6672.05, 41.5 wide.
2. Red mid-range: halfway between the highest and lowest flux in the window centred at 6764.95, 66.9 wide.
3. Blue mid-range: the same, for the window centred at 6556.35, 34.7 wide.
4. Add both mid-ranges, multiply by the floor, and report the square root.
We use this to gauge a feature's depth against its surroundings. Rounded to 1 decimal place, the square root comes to 11.0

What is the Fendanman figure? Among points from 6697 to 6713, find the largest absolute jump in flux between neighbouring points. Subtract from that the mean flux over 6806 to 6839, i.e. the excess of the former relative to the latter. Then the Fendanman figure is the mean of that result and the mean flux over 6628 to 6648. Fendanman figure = 0.38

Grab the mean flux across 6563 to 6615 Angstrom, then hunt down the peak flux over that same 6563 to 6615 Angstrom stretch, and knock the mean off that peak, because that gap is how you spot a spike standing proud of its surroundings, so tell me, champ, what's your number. 0.5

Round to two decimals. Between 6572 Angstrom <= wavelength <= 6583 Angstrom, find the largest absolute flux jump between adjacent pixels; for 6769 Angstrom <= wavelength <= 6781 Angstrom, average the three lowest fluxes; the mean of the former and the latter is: 4.25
